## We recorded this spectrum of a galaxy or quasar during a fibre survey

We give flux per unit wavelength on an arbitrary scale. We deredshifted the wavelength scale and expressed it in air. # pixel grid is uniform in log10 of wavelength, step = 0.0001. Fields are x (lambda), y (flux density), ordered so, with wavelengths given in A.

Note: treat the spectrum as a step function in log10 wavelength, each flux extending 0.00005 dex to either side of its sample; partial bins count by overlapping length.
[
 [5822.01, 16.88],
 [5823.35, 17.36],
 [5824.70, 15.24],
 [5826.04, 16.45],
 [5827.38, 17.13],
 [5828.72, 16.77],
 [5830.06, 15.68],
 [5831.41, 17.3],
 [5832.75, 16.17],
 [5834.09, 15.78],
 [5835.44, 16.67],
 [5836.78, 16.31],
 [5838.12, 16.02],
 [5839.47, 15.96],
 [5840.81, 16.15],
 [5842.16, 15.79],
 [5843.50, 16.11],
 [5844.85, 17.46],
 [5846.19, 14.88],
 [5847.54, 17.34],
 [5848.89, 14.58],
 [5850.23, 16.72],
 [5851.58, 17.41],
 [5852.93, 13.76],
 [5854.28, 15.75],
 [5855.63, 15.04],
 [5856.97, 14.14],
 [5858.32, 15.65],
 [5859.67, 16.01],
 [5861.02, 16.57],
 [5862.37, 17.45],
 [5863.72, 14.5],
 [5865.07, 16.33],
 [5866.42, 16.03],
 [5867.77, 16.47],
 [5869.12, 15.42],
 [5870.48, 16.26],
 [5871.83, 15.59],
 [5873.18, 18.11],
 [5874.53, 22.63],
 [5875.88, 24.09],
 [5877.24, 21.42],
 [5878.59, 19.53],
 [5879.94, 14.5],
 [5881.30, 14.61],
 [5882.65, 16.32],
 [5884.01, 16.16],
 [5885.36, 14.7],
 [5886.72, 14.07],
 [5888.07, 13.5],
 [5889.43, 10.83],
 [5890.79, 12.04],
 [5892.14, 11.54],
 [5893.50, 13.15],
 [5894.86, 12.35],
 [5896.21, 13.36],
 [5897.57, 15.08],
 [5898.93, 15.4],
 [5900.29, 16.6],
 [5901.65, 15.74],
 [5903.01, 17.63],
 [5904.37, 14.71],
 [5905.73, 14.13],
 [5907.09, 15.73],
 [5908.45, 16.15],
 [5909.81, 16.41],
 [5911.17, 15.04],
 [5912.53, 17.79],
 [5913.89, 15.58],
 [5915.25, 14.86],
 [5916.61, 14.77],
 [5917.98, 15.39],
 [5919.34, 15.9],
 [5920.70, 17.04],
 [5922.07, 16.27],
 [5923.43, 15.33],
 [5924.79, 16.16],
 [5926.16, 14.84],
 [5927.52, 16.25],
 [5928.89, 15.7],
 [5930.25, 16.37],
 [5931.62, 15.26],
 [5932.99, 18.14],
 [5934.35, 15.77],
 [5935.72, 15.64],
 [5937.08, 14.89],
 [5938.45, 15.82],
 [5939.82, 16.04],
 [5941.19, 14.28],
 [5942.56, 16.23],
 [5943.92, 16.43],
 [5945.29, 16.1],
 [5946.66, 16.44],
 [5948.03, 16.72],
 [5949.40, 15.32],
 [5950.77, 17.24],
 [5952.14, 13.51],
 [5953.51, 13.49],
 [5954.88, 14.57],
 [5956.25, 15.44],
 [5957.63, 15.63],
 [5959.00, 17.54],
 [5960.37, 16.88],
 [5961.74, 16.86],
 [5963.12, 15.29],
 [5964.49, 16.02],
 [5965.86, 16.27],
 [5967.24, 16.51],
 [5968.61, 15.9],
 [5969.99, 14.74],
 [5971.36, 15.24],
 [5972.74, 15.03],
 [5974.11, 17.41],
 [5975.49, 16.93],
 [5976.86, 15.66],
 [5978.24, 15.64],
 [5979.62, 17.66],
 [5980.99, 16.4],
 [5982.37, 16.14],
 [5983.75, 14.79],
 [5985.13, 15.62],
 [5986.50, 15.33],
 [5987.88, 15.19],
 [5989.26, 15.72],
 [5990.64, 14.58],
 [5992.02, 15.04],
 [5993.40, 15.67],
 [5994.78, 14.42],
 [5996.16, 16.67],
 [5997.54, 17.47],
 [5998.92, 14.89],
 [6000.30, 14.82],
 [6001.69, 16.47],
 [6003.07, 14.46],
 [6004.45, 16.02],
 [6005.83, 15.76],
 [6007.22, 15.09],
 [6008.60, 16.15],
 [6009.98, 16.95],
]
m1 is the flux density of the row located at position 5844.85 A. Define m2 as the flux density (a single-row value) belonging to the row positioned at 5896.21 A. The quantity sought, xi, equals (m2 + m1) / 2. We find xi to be 15.4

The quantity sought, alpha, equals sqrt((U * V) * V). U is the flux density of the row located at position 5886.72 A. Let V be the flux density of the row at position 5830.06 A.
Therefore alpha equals 59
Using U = 14.07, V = 15.68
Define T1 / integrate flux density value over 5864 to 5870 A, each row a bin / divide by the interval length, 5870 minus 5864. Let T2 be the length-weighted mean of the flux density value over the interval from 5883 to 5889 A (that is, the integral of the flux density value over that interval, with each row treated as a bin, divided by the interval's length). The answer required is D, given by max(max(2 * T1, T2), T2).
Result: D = 31.9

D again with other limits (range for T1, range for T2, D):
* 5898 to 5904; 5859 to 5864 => 32.4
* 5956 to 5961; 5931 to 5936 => 32.9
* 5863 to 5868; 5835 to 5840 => 31.6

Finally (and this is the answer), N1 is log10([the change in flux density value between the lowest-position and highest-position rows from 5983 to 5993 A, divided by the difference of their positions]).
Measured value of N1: -1.5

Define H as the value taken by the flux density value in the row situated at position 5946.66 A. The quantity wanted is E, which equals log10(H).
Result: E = 1.22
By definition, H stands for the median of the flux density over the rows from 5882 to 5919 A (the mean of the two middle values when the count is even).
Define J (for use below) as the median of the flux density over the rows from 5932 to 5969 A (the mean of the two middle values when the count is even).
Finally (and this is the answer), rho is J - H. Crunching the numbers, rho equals 1.0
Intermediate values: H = 15.0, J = 16.0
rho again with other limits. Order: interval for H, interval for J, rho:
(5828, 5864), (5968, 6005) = -0.4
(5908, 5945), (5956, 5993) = -0.2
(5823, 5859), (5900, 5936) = -0.4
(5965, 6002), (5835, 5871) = 0.4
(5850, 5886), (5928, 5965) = -0.3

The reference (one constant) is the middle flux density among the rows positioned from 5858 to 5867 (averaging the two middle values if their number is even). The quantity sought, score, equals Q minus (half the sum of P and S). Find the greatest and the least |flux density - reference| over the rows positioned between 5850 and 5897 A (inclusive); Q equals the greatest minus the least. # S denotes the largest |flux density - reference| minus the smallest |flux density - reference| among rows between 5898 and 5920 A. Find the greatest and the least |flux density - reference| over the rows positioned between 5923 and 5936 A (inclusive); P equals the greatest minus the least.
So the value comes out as 6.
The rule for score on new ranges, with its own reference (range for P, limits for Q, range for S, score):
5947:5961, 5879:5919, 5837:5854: 3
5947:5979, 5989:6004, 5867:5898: -4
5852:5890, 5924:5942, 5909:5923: -3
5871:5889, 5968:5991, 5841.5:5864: -4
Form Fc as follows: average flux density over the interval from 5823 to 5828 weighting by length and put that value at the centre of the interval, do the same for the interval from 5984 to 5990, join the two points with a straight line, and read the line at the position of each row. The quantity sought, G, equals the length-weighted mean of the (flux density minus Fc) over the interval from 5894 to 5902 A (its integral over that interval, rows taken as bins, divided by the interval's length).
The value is -1.3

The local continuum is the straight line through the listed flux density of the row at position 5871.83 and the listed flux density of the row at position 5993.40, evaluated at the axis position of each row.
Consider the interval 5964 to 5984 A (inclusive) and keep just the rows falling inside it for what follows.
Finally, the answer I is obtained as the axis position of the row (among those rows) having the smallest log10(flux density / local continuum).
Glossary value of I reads 5969.99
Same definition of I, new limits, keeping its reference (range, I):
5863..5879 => 5863.72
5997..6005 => 6003.07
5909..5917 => 5916.61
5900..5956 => 5953.51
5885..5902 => 5889.43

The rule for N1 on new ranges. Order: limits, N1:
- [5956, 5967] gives -1.1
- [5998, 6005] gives -0.7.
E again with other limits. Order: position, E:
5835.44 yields 1.22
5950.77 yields 1.24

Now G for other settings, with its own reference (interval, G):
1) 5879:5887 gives -0.8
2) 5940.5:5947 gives 0.2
